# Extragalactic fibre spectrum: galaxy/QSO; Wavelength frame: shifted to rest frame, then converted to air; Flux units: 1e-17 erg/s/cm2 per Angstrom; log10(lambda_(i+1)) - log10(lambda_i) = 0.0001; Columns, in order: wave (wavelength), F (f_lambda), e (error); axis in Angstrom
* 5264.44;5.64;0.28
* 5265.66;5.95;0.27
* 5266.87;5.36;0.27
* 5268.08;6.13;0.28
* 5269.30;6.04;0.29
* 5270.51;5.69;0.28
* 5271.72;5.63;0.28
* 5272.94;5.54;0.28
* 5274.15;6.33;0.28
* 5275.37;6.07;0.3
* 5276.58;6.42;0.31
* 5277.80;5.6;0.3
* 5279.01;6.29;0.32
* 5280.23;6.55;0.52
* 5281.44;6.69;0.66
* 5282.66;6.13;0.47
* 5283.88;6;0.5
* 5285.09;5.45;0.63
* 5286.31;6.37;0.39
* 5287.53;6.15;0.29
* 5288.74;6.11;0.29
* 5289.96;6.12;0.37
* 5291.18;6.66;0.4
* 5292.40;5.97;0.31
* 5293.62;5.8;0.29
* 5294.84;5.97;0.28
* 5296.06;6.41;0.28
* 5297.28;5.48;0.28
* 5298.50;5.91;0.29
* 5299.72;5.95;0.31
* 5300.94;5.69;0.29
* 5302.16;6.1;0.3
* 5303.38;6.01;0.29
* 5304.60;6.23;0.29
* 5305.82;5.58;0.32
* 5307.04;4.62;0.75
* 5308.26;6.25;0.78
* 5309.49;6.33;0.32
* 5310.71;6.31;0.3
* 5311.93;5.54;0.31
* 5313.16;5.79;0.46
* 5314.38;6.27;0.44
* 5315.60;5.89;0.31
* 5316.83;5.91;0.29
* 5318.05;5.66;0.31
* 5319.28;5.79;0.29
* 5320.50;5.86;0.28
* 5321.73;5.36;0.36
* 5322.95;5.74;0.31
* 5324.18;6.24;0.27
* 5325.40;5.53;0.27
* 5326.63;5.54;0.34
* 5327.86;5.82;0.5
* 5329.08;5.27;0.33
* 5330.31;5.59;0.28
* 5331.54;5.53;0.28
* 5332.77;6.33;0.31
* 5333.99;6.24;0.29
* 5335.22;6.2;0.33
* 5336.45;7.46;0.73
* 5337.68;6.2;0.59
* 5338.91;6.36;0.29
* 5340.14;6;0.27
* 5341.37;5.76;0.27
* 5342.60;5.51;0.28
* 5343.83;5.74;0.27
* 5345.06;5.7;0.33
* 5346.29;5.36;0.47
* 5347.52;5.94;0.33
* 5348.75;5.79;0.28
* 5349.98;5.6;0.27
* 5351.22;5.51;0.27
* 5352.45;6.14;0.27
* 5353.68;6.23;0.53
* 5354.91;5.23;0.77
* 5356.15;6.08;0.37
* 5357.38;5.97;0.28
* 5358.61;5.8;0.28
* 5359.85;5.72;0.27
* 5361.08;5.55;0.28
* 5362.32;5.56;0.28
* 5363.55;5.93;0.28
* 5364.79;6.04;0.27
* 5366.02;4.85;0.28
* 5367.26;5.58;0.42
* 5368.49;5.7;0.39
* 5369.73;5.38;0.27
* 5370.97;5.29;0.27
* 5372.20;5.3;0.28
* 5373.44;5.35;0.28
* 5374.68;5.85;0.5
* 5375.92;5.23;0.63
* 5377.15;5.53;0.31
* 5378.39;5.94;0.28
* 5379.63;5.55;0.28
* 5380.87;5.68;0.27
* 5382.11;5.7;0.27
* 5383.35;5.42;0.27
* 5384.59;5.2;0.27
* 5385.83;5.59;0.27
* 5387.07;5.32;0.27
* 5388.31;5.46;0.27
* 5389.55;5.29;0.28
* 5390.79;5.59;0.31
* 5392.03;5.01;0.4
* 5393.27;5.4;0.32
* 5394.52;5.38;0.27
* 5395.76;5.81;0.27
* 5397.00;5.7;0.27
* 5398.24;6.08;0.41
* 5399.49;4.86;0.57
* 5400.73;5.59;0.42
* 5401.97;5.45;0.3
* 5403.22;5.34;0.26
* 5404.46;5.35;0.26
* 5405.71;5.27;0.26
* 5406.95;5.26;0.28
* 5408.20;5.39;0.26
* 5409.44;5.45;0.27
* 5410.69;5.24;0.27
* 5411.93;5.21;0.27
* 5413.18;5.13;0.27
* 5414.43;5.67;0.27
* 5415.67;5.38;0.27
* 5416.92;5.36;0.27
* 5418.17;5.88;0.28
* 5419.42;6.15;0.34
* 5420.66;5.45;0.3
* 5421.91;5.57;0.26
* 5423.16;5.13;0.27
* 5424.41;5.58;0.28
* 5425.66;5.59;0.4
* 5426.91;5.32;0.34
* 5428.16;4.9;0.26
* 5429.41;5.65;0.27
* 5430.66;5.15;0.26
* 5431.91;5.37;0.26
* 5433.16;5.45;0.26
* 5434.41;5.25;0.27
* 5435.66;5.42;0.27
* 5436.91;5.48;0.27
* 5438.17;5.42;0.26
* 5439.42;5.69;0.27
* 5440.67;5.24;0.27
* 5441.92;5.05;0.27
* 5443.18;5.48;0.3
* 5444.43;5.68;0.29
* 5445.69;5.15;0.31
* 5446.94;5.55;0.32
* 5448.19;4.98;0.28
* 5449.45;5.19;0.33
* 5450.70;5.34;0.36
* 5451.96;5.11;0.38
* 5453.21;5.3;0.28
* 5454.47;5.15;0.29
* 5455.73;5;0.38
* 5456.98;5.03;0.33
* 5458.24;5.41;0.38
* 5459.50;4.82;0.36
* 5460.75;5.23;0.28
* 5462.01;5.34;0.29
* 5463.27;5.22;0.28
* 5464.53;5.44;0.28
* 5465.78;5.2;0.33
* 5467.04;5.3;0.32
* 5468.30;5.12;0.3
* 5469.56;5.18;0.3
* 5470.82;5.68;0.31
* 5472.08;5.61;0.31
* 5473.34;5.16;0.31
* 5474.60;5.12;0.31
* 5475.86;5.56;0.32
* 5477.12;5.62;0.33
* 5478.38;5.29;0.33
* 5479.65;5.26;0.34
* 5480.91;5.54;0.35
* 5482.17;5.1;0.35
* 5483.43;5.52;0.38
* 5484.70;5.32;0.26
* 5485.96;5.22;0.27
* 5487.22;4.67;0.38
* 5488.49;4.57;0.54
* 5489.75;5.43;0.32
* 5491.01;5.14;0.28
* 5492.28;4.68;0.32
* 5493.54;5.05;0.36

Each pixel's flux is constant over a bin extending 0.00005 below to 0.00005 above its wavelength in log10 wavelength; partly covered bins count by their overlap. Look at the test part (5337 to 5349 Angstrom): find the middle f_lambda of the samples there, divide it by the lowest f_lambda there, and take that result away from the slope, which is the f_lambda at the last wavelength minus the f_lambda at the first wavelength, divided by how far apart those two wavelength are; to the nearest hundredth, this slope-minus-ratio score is -1.11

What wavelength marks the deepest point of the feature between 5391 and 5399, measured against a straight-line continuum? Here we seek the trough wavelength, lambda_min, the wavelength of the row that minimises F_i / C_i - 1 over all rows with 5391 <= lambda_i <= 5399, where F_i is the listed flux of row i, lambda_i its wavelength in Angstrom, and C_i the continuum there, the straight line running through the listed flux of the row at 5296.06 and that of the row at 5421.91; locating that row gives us 5392.03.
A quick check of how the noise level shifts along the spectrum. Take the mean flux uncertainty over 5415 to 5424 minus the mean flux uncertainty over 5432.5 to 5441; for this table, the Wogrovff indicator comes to 0.017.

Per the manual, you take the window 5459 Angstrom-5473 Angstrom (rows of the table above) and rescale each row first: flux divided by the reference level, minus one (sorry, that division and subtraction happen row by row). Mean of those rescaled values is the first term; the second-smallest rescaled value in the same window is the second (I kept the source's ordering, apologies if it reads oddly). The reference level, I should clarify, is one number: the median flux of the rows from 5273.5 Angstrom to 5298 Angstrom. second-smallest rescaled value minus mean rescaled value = -0.027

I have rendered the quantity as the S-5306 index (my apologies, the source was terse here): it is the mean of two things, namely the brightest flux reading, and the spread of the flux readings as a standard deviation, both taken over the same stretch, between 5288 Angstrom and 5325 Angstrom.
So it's 3.52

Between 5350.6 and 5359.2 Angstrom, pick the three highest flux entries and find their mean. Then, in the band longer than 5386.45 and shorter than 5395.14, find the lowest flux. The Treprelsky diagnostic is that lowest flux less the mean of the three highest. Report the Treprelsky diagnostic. -1.1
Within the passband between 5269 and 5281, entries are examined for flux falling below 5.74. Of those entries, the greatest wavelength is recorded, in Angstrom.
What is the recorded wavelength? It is 5277.80 Angstrom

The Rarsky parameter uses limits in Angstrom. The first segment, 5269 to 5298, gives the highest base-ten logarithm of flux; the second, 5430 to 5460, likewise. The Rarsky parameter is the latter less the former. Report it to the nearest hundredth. -0.07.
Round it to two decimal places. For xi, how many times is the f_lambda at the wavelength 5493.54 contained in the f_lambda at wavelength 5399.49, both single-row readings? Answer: 0.96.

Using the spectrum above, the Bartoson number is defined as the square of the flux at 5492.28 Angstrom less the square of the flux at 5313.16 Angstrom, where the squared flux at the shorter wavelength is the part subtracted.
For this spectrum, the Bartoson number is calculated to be -12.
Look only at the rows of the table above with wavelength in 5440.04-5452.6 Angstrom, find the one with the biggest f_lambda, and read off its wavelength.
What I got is 5444.43 Angstrom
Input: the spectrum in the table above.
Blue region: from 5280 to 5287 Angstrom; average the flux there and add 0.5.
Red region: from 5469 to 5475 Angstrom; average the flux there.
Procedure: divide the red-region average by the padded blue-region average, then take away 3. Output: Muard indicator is -2.20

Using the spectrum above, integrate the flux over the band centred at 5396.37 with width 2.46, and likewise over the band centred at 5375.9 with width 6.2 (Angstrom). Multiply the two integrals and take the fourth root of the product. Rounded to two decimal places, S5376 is 4.71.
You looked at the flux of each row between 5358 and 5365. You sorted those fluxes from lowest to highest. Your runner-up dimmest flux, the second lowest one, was 5.56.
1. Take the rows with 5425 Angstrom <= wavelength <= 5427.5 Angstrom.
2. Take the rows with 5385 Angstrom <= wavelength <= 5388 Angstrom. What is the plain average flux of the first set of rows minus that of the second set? 0.0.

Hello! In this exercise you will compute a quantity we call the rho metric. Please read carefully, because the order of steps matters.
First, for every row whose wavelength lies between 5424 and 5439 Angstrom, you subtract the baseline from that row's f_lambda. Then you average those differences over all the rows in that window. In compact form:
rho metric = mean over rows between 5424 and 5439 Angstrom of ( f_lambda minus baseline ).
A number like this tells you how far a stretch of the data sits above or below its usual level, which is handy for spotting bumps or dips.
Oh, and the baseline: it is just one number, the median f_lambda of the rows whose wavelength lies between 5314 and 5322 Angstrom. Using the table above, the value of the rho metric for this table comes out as -0.48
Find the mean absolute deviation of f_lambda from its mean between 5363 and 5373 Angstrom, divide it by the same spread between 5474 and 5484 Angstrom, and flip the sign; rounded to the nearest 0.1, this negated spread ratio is -1.7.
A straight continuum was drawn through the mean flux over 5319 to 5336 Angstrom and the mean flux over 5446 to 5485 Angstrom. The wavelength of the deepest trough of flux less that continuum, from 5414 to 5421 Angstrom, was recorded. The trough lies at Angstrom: 5416.92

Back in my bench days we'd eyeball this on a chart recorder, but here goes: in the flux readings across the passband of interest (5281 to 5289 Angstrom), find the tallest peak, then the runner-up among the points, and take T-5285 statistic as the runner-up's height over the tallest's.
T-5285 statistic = 0.952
